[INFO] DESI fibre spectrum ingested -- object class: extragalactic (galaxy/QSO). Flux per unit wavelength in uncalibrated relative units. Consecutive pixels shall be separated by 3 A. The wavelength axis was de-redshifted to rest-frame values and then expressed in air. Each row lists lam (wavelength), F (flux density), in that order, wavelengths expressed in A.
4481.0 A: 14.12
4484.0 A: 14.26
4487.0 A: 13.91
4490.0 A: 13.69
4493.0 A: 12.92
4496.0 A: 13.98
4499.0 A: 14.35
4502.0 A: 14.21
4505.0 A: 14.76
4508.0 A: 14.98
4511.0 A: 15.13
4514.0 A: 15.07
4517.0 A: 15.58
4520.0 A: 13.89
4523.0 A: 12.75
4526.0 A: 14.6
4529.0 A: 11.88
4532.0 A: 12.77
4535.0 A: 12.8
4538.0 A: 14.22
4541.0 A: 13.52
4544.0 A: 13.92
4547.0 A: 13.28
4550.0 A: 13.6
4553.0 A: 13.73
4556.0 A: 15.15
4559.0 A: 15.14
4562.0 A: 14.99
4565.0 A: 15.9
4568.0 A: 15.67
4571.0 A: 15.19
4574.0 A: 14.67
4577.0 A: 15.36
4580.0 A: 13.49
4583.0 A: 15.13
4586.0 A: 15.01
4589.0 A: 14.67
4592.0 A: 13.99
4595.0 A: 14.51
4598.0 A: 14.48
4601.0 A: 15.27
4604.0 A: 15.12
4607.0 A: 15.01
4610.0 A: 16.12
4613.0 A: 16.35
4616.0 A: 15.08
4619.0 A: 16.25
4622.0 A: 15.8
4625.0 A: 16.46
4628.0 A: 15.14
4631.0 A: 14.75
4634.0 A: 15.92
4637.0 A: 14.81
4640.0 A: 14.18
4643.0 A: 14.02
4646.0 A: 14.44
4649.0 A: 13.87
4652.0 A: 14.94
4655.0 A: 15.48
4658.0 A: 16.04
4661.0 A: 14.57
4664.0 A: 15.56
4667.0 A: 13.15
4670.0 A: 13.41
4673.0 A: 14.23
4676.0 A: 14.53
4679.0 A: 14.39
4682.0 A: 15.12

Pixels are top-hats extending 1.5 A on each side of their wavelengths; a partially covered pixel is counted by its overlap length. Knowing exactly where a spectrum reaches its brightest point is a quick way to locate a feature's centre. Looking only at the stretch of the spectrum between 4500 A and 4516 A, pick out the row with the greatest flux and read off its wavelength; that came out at 4511.0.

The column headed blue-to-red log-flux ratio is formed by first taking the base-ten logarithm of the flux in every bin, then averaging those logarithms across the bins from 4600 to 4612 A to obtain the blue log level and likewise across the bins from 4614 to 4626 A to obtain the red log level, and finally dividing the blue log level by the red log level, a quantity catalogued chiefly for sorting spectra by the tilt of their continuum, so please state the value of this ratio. 0.99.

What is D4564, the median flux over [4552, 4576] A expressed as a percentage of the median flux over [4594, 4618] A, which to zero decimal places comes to 100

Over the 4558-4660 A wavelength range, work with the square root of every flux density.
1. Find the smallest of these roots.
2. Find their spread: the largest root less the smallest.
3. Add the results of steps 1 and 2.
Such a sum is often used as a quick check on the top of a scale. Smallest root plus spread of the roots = 4.06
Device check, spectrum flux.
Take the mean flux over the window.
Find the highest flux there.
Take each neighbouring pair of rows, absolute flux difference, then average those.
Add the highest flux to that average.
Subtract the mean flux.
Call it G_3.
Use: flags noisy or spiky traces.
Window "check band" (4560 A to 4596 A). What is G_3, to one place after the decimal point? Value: 1.7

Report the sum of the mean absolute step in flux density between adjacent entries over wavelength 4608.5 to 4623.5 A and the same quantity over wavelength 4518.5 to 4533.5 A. 2.43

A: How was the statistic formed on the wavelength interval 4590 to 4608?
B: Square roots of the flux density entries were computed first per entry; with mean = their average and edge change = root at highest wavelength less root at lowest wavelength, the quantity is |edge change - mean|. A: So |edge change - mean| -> 3.70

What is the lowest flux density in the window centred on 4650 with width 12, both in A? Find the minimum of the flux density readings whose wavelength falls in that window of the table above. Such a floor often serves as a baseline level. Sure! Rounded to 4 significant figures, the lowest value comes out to 13.87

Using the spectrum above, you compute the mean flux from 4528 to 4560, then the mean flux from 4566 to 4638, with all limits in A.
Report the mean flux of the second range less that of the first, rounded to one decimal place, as 1.5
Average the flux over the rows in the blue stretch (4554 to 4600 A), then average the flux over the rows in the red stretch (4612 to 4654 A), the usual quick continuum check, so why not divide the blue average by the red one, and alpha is 0.983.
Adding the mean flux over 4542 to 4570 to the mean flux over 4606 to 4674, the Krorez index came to 29.6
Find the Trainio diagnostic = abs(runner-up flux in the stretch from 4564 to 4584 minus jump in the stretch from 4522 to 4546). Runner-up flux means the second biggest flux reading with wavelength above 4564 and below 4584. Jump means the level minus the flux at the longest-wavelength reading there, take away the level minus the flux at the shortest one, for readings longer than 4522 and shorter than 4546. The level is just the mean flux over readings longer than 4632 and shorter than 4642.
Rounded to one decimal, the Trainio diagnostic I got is 16.8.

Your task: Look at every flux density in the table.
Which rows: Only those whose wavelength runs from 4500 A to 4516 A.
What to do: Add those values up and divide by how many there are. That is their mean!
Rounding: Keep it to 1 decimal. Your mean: 14.8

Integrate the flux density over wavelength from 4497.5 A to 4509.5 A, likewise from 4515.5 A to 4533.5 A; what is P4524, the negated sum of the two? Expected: -419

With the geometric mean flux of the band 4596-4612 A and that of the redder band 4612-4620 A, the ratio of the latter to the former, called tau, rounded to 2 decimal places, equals 1.05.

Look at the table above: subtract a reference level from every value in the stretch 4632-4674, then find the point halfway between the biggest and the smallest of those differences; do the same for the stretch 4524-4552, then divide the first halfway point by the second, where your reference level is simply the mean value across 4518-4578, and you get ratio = -0.5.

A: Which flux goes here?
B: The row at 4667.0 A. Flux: 13.15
